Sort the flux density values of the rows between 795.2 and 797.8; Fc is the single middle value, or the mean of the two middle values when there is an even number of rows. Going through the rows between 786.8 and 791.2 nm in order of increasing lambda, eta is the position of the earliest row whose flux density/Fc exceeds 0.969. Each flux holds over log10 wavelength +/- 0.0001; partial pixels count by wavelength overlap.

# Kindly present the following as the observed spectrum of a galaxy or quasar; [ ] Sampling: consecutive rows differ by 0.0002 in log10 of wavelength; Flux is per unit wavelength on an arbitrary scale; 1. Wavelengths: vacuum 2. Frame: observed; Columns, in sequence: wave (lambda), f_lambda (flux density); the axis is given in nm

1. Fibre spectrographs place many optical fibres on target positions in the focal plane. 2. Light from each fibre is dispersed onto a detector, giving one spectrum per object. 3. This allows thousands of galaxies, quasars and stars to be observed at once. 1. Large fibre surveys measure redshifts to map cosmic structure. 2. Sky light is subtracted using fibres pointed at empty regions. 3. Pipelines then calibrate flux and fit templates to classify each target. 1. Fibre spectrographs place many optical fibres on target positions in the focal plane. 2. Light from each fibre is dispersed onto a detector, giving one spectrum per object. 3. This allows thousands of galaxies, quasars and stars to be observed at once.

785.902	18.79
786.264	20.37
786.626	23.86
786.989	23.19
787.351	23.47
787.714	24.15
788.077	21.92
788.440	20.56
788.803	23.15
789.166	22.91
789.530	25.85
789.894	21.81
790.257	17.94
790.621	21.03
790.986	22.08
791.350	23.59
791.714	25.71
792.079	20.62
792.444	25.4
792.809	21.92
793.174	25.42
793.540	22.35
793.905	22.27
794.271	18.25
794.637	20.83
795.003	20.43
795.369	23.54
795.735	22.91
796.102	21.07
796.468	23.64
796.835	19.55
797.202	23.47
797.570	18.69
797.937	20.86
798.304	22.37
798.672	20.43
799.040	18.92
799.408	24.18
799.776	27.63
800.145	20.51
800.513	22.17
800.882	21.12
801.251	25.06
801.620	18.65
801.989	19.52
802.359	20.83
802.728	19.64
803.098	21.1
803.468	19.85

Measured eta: 786.989 nm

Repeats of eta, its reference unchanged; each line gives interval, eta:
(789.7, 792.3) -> 791.350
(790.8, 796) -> 791.350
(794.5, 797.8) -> 795.369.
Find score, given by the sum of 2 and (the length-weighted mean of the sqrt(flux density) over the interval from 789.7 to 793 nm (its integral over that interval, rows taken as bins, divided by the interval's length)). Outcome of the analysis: 6.71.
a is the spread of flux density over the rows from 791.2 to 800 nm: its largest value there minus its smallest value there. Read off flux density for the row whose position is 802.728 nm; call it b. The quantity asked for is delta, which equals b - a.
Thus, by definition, 10.3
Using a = 9.4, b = 19.64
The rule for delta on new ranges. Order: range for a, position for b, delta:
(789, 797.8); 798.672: 12.5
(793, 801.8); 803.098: 11.7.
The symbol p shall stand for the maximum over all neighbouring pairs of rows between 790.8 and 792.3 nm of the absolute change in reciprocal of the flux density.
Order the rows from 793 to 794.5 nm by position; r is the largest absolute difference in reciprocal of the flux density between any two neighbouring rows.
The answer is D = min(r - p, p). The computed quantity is 0.0003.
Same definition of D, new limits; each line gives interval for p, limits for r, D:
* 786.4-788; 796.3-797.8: 0.0012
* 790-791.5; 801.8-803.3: -0.0047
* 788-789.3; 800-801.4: 0.0020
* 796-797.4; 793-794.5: 0.0010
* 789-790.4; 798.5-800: 0.0016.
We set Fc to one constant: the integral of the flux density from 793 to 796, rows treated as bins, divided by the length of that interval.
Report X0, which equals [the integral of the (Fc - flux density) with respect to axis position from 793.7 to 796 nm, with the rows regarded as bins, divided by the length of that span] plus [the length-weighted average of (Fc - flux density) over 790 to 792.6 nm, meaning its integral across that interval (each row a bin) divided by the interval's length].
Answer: 0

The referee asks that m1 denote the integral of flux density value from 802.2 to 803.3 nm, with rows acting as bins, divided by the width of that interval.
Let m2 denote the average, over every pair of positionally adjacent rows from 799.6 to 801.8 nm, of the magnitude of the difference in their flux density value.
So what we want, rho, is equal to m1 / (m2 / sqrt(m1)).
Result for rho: 23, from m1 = 20.5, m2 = 4.0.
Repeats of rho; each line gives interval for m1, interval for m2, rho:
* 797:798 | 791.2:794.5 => 29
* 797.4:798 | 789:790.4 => 24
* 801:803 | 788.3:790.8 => 34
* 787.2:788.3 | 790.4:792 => 71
